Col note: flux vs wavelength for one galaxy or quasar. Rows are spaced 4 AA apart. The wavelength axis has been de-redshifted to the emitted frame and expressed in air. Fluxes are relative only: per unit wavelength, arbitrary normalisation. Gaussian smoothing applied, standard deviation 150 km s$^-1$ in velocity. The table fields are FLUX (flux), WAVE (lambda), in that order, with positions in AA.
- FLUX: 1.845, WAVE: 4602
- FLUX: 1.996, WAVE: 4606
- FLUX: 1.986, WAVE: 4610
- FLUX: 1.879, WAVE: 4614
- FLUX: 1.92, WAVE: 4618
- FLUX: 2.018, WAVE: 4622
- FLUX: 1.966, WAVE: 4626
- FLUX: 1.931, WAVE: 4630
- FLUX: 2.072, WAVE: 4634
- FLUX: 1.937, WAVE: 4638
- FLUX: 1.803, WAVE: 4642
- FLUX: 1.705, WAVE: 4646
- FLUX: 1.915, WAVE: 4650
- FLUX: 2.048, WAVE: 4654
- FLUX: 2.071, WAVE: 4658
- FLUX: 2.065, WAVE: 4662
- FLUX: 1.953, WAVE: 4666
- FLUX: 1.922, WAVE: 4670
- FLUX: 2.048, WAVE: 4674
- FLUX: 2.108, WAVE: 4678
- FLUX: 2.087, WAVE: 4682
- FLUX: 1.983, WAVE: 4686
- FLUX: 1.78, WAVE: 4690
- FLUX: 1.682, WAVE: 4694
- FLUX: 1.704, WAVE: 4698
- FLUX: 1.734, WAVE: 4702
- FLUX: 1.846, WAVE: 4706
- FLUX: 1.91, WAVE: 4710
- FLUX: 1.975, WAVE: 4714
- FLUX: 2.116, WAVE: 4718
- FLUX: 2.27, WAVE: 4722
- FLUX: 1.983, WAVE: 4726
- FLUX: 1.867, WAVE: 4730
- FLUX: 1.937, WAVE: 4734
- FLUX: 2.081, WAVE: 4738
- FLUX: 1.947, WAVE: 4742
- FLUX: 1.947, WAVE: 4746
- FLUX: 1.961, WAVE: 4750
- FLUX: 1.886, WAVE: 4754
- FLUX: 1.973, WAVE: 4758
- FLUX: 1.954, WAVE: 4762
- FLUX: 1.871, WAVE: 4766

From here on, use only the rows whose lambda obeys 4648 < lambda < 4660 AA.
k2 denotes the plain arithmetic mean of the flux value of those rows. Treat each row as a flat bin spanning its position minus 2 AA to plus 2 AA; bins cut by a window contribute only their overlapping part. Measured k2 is 2.01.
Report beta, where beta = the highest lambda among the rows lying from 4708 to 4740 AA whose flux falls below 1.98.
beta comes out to 4734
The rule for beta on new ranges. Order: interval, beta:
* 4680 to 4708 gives 4706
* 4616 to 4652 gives 4650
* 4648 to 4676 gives 4670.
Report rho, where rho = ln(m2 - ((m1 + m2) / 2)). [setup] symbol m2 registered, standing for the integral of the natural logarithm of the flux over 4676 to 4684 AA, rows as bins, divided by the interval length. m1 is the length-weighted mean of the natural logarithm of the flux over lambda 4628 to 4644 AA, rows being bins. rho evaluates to -3.20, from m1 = 0.66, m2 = 0.741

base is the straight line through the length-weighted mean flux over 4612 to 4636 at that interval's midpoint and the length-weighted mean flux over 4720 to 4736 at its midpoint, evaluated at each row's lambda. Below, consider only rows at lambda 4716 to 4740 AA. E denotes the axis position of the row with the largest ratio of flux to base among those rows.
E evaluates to 4722 AA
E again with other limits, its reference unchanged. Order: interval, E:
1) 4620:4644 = 4634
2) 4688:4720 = 4718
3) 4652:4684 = 4678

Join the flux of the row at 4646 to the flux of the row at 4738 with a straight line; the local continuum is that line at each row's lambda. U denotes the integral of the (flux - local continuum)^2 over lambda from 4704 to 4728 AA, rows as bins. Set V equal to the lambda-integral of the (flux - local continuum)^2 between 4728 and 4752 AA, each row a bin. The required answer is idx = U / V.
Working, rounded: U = 0.4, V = 0.5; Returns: 0.7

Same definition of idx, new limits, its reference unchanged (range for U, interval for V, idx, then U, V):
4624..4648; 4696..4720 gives 4.0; 1.8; 0.5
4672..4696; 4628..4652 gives 0.7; 1.0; 1.5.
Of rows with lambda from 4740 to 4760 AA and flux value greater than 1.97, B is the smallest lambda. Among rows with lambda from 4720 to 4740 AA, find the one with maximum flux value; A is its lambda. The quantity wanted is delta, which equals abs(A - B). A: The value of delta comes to 36 AA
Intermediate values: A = 4722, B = 4758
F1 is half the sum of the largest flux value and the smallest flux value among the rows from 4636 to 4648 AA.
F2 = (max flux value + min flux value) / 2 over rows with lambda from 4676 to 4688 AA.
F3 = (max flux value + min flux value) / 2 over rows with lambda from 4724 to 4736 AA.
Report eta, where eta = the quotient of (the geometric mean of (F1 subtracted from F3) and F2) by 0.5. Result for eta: 0.92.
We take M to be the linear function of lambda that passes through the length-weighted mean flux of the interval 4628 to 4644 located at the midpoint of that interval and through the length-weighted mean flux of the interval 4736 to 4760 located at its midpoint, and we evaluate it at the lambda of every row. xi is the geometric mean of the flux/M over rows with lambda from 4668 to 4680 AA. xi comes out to 1.04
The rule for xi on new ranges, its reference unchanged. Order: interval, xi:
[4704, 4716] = 0.98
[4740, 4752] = 0.99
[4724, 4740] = 1.00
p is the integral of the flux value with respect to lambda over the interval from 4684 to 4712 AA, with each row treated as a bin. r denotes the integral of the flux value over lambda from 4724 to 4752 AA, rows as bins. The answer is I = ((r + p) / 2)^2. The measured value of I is 2780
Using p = 50.6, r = 54.9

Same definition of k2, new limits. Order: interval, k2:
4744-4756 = 1.93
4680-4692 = 1.95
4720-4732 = 2.04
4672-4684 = 2.08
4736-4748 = 1.99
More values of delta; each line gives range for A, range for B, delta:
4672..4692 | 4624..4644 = 44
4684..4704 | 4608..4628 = 76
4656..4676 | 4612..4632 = 36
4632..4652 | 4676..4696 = 44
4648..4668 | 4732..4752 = 80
